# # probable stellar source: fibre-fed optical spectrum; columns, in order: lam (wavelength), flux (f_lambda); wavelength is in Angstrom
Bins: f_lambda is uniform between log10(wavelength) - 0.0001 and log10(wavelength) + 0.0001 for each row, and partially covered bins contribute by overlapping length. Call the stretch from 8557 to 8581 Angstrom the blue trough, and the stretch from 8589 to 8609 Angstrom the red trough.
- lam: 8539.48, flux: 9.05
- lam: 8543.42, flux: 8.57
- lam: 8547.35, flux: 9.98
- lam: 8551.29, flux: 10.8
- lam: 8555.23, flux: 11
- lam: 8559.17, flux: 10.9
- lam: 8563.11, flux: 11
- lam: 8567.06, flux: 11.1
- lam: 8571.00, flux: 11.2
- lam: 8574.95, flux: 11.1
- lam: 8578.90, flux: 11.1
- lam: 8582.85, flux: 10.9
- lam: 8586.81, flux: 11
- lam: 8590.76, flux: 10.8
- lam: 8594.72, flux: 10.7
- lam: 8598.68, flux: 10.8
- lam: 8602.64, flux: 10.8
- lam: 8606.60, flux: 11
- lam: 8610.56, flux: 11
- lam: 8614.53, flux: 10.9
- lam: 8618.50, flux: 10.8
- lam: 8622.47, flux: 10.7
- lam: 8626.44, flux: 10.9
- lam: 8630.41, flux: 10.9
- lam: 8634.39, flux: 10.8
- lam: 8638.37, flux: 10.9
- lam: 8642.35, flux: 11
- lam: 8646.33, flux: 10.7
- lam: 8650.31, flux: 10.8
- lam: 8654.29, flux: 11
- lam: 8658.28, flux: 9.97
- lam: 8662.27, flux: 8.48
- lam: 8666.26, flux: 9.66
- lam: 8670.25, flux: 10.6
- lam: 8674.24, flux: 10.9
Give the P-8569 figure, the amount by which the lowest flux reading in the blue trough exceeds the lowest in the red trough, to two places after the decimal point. 0.20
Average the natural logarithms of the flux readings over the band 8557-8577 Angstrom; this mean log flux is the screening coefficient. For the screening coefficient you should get 2.40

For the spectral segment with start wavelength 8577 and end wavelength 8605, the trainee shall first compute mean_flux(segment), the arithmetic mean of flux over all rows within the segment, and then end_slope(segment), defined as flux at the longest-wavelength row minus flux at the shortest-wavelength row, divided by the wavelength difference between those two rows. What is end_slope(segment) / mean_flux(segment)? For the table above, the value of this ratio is -0.0012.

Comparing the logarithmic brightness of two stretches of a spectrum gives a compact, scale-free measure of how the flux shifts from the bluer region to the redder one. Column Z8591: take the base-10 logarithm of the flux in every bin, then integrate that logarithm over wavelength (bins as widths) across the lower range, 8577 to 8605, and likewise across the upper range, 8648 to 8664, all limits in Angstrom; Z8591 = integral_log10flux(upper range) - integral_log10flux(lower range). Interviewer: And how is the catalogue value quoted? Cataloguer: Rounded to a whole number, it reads -13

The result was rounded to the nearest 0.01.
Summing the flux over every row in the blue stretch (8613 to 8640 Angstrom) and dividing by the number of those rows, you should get 10.84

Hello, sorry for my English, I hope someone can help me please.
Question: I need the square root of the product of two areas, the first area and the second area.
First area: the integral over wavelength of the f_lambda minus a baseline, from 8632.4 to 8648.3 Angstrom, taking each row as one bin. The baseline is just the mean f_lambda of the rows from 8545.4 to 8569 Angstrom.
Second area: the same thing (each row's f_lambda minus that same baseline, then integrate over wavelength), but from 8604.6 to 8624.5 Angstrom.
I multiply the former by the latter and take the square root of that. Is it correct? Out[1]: 1.2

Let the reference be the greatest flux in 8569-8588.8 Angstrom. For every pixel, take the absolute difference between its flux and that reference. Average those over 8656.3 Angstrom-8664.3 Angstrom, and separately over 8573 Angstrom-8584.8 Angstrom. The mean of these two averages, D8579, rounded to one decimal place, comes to 1.1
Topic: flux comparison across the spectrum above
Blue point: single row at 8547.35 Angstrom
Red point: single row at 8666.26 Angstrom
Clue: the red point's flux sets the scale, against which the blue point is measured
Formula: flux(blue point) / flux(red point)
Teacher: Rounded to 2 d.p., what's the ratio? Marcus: 1.03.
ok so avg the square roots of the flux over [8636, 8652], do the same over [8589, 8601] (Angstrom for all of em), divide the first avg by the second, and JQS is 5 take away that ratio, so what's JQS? 4.00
